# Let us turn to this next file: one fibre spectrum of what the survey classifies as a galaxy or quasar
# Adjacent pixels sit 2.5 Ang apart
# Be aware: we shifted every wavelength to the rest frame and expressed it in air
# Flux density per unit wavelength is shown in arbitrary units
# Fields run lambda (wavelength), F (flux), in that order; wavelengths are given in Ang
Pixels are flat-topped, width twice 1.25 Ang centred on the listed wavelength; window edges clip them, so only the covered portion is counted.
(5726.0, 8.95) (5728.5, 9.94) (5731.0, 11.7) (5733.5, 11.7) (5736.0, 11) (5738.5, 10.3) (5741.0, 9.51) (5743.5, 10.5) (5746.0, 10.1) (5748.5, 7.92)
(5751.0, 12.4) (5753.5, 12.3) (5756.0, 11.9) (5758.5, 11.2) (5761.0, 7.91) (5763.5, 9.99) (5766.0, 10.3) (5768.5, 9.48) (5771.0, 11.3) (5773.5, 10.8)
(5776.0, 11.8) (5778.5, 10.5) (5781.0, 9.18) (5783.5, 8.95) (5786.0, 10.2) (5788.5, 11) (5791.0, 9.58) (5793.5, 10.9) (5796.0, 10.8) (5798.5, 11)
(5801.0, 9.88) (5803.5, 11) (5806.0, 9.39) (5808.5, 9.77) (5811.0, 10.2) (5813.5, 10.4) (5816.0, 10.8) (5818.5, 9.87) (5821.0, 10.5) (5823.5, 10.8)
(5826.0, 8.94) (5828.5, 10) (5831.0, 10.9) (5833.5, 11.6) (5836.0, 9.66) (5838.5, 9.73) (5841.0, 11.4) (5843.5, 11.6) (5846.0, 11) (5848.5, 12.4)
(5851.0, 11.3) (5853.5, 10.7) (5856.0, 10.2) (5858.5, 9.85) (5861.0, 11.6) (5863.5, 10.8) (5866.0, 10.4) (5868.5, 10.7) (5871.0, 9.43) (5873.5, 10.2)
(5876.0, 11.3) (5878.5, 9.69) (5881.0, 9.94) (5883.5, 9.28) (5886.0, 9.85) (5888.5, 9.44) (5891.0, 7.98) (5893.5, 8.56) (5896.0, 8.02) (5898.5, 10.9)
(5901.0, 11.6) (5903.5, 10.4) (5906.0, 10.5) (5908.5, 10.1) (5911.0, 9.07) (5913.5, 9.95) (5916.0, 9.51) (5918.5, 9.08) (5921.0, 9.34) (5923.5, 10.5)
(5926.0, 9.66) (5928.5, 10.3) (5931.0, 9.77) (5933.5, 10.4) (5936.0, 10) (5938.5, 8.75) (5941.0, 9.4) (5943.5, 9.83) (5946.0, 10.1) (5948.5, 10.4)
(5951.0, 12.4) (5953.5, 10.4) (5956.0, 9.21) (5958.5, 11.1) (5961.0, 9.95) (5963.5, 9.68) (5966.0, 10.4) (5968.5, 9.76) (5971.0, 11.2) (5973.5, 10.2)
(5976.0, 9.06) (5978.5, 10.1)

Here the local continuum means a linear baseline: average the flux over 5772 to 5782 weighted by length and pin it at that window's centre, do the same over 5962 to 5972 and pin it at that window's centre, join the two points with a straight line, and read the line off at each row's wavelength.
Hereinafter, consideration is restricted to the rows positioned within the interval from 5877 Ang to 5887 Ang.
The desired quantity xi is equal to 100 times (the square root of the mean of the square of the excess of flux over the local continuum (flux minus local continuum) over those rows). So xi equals 76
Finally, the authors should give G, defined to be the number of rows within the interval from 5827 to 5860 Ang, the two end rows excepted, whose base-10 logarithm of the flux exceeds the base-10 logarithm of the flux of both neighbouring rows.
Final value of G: 3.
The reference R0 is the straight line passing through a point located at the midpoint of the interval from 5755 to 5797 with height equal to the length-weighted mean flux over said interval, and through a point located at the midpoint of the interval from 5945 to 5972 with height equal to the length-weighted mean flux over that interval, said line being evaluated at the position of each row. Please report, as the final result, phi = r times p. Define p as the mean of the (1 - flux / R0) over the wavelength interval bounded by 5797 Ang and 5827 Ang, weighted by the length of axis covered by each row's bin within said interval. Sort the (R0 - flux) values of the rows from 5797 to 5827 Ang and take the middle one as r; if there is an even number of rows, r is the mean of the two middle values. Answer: 0.001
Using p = 0.01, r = 0.05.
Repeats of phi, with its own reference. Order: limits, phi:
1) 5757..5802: 0.000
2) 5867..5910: 0.021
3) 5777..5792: 0.017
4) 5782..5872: 0.003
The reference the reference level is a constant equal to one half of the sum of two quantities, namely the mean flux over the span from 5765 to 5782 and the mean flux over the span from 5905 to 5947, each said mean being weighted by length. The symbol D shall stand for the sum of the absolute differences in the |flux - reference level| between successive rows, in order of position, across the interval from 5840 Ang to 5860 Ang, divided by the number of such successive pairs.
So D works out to 0.66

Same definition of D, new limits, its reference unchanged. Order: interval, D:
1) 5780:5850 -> 0.50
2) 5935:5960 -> 0.84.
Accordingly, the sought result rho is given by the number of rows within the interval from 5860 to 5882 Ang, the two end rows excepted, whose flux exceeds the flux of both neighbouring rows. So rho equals 2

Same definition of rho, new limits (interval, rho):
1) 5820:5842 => 2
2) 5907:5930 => 2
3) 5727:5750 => 1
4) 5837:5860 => 2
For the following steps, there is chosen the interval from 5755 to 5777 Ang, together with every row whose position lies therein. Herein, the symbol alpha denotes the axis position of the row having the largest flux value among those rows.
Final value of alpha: 5756.0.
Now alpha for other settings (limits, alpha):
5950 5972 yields 5951.0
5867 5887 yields 5876.0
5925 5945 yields 5933.5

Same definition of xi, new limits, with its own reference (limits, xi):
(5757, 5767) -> 145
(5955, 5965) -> 74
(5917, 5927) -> 86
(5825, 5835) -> 101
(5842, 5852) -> 122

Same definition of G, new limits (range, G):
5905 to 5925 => 1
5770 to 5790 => 1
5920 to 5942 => 3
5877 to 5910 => 5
